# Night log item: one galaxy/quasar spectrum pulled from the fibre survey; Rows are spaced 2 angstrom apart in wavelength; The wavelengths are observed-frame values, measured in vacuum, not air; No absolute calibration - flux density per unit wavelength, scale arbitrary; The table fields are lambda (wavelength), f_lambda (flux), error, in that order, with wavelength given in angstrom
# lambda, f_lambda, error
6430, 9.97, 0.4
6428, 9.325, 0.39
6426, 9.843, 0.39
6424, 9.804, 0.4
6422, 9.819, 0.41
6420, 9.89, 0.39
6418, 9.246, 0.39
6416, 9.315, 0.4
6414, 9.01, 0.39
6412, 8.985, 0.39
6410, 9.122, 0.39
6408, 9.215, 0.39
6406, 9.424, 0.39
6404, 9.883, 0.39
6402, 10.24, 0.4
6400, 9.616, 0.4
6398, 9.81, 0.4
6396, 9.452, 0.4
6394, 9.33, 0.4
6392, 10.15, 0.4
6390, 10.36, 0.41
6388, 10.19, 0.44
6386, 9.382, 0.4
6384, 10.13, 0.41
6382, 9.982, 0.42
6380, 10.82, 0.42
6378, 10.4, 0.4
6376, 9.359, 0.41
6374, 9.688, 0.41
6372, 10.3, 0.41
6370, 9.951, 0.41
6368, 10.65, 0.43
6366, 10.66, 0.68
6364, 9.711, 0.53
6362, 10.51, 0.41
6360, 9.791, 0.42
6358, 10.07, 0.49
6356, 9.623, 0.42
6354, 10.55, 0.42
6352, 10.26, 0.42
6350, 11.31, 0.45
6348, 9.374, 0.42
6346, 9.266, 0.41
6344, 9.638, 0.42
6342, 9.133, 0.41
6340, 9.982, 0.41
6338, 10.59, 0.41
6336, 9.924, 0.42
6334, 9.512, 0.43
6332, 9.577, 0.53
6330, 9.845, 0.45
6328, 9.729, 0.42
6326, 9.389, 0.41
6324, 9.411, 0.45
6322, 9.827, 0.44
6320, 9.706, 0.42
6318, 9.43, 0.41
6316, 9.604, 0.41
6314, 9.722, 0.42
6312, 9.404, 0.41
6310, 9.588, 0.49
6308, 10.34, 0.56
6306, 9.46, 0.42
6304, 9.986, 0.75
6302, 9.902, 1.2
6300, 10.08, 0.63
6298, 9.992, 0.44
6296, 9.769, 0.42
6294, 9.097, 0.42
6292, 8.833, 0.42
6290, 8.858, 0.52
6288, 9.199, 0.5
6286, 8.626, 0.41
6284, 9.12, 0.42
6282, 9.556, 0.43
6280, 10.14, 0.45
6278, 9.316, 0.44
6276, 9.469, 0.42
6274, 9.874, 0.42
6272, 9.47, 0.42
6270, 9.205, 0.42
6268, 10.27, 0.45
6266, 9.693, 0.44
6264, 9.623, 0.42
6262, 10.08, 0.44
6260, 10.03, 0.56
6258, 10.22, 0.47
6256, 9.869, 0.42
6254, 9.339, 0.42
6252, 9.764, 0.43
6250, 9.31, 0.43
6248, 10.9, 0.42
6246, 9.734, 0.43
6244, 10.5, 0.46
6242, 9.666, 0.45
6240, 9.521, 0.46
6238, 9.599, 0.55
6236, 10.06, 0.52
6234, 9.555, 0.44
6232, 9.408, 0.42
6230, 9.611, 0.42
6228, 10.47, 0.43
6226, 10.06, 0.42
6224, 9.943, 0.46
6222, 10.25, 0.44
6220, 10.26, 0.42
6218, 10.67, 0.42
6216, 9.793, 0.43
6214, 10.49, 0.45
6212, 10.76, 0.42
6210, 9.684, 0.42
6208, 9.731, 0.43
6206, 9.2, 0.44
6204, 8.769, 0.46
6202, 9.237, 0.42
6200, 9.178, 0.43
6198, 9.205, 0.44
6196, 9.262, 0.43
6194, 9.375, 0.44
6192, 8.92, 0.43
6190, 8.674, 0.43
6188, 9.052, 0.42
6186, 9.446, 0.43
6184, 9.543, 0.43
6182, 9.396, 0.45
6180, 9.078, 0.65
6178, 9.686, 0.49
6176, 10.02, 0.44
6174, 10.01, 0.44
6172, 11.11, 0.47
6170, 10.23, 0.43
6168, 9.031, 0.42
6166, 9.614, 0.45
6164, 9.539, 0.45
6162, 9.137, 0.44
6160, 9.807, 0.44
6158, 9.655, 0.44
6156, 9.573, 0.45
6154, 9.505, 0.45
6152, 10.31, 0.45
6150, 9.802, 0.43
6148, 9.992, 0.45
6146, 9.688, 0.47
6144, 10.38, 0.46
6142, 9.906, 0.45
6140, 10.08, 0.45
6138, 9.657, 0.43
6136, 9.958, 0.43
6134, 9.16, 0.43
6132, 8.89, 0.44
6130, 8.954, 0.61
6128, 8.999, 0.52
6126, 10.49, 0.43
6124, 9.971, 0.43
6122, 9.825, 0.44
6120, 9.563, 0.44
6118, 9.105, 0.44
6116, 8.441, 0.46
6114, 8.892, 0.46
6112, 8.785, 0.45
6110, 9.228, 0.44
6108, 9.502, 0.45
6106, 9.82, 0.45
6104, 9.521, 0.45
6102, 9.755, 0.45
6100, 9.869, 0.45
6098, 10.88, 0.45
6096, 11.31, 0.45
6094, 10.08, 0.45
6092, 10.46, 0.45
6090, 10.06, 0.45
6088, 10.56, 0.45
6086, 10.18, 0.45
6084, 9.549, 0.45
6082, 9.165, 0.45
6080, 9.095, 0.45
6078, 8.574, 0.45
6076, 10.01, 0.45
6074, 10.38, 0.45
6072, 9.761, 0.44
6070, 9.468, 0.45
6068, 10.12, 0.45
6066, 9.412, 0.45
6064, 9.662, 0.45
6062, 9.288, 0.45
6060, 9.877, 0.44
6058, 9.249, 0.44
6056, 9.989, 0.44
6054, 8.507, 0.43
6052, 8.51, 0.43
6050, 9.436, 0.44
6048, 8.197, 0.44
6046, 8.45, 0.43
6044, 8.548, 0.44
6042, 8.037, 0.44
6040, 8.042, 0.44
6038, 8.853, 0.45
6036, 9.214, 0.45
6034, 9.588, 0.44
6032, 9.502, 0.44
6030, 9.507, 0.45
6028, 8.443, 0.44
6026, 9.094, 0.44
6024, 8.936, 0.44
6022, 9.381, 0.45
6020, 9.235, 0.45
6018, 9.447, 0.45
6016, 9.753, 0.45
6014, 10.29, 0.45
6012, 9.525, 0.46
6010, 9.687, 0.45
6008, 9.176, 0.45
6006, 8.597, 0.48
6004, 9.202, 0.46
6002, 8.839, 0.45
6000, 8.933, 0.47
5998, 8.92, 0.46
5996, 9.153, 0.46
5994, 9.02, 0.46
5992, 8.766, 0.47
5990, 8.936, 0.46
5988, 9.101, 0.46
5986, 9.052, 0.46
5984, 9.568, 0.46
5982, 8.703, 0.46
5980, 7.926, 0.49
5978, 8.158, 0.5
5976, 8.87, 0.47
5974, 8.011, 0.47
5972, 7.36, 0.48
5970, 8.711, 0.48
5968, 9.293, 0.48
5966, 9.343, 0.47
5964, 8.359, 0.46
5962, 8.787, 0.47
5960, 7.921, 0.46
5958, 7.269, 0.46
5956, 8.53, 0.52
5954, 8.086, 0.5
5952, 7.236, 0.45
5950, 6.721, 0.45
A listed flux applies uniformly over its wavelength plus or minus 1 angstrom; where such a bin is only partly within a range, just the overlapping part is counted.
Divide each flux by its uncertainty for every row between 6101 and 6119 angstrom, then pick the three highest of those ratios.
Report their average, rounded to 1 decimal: 21.6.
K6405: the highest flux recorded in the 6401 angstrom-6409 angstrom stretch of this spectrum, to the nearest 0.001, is 10.240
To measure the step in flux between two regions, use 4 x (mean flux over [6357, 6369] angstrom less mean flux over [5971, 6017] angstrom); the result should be 5.2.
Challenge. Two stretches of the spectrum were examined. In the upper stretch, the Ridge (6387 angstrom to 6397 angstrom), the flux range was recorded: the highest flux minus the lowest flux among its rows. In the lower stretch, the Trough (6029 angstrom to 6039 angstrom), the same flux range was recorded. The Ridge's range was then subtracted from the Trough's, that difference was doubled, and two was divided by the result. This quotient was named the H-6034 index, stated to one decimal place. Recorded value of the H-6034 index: -3.4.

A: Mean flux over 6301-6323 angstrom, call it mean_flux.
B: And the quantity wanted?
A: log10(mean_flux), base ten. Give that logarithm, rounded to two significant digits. 0.99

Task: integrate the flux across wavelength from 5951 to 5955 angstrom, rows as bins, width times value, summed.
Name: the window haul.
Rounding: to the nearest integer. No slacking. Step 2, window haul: 31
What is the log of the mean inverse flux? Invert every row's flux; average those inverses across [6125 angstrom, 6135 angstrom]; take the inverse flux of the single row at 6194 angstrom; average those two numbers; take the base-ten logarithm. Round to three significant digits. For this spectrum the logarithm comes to -0.969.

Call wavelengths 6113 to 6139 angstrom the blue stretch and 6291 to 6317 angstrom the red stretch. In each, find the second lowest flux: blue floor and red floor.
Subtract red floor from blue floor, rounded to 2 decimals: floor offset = -0.21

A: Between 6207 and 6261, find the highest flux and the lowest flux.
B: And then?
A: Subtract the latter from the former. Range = 1.6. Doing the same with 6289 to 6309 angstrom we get 1.5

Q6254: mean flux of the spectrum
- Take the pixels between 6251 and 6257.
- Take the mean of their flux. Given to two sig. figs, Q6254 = 9.7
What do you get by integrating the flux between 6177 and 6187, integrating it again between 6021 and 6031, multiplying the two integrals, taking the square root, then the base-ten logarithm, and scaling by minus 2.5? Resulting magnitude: -4.9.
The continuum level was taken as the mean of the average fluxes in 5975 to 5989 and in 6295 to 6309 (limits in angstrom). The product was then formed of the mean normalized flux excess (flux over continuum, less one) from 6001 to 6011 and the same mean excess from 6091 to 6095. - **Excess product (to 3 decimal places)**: -0.003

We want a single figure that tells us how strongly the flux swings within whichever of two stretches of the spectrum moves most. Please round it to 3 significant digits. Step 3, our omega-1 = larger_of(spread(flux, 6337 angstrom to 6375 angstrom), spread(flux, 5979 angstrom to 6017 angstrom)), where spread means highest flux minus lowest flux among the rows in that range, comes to 2.36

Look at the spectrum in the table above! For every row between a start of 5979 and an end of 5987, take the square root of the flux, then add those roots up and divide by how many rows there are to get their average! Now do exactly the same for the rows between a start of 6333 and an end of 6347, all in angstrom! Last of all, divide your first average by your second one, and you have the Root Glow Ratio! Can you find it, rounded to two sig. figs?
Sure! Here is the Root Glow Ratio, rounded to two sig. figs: 0.95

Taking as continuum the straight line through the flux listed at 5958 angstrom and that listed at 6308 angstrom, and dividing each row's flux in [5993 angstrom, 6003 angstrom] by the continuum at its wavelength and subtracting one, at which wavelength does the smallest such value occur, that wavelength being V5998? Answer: 6002 angstrom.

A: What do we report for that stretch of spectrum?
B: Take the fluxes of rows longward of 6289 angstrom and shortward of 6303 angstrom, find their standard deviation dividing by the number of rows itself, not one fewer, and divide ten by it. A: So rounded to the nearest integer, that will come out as 20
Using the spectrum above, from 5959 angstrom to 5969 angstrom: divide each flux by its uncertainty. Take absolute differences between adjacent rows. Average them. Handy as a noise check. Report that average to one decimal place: 1.1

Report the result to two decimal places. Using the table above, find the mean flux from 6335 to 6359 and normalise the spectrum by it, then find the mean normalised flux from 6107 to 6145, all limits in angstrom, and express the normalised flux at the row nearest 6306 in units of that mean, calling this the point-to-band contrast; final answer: 1.00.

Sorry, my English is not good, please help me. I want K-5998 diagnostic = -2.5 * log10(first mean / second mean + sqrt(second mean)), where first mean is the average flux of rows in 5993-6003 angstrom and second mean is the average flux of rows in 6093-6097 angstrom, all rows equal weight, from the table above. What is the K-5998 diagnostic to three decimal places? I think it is -1.534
